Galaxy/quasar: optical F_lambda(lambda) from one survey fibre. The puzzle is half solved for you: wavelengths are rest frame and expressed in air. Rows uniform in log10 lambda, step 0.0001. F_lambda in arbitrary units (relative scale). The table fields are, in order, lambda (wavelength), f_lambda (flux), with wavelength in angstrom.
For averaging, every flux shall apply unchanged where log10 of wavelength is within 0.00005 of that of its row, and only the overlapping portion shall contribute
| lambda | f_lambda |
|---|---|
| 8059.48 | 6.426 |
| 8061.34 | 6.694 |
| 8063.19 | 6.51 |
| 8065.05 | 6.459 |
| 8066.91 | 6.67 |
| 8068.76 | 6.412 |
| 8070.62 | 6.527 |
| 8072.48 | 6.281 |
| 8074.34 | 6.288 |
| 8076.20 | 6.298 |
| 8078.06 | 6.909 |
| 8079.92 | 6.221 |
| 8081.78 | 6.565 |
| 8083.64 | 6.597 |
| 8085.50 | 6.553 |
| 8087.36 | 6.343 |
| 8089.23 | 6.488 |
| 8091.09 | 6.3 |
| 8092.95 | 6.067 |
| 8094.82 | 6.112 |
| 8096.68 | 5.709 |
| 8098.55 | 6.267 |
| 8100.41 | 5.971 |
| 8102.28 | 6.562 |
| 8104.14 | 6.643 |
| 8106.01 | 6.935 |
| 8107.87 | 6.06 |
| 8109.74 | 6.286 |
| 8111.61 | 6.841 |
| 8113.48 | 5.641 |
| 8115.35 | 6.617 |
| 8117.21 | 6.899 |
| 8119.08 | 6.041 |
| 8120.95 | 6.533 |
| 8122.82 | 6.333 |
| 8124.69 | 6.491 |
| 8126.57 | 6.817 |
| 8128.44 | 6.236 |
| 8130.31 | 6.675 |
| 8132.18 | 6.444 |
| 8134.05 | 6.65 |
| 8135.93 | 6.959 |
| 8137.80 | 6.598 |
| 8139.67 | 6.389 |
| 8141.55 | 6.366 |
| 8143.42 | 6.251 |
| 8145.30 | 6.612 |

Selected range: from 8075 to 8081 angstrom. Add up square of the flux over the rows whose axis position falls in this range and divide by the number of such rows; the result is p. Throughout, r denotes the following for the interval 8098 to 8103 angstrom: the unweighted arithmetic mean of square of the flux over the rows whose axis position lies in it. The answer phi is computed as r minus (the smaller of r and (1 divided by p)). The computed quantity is 39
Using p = 42.0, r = 39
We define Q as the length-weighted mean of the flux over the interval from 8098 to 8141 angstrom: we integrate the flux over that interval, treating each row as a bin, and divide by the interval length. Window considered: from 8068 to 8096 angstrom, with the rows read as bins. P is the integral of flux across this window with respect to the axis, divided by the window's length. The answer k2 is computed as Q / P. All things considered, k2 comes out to 1.01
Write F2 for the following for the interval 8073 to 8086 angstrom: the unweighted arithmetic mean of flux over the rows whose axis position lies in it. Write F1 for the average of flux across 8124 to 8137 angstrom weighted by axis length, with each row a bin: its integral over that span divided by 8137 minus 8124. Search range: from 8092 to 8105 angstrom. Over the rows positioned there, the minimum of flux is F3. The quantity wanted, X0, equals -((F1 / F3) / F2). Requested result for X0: -0.178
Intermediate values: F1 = 6.61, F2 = 6.49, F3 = 5.709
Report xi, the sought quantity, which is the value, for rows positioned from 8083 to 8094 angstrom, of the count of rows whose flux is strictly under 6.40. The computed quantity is 3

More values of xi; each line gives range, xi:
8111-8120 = 2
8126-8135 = 1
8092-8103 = 5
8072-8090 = 5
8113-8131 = 4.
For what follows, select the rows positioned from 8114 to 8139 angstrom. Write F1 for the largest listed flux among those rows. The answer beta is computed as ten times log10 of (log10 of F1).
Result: -0.744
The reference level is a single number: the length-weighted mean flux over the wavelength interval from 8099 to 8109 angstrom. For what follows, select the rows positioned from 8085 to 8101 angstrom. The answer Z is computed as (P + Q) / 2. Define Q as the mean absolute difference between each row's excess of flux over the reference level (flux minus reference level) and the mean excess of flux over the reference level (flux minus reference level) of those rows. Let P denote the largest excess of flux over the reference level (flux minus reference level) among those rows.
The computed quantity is 0.17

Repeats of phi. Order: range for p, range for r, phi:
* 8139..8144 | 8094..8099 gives 36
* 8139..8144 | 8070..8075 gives 41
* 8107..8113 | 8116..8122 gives 42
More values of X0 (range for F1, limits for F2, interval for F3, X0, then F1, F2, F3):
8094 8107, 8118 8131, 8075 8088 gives -0.158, 6.32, 6.45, 6.221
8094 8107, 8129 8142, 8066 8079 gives -0.153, 6.32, 6.58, 6.281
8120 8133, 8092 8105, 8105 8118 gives -0.186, 6.50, 6.19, 5.641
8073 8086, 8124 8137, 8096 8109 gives -0.172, 6.48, 6.61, 5.709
